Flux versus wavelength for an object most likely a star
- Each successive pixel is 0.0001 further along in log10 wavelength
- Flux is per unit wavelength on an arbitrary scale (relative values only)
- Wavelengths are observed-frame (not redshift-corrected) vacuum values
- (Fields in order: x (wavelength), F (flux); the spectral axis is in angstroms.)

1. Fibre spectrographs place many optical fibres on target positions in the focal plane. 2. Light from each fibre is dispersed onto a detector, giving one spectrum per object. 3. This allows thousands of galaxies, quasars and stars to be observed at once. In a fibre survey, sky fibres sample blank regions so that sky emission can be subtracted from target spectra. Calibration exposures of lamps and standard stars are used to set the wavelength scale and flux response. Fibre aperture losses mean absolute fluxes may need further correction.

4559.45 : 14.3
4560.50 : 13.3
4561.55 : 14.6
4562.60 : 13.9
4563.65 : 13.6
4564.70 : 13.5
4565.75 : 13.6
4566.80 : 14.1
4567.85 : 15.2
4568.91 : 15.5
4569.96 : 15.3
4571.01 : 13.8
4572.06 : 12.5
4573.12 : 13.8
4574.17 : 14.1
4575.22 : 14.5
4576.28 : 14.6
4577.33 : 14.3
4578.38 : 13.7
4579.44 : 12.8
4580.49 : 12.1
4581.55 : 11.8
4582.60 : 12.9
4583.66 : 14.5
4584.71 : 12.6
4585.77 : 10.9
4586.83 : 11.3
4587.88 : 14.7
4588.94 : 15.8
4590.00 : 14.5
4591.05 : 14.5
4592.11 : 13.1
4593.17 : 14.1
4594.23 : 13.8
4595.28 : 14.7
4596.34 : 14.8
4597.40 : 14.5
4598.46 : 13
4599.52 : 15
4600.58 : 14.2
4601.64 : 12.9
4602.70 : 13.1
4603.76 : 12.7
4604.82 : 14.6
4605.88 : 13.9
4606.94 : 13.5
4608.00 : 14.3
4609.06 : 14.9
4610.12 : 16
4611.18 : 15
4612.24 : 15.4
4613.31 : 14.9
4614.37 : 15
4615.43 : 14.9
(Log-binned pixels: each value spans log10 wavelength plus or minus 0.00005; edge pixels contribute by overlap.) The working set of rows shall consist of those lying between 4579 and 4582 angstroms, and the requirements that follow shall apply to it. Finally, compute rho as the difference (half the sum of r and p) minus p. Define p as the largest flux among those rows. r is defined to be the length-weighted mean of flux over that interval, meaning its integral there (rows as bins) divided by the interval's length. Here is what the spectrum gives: -0.29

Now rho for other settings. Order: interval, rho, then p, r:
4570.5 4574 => -0.18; 13.8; 13.4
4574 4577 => -0.08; 14.6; 14.4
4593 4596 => -0.22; 14.7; 14.3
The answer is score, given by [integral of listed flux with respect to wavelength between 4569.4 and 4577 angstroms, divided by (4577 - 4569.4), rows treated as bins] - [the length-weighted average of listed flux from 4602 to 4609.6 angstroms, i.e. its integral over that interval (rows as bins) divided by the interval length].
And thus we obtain 0.3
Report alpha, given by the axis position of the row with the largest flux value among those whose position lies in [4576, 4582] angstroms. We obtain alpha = 4576.28 angstroms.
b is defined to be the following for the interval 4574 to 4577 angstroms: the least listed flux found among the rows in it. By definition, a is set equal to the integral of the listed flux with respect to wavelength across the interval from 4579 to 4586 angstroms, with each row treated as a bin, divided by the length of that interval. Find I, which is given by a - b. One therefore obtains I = -1.5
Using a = 12.6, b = 14.1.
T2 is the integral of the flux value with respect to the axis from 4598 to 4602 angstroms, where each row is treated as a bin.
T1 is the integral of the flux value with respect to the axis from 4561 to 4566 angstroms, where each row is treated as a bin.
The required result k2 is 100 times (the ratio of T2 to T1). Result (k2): 80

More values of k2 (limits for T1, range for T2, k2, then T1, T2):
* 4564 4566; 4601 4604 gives 143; 27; 39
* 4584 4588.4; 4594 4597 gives 79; 55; 44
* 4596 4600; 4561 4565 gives 98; 57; 56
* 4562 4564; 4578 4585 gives 327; 28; 90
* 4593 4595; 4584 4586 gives 86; 28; 24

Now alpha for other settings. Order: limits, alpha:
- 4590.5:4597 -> 4596.34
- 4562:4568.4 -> 4567.85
